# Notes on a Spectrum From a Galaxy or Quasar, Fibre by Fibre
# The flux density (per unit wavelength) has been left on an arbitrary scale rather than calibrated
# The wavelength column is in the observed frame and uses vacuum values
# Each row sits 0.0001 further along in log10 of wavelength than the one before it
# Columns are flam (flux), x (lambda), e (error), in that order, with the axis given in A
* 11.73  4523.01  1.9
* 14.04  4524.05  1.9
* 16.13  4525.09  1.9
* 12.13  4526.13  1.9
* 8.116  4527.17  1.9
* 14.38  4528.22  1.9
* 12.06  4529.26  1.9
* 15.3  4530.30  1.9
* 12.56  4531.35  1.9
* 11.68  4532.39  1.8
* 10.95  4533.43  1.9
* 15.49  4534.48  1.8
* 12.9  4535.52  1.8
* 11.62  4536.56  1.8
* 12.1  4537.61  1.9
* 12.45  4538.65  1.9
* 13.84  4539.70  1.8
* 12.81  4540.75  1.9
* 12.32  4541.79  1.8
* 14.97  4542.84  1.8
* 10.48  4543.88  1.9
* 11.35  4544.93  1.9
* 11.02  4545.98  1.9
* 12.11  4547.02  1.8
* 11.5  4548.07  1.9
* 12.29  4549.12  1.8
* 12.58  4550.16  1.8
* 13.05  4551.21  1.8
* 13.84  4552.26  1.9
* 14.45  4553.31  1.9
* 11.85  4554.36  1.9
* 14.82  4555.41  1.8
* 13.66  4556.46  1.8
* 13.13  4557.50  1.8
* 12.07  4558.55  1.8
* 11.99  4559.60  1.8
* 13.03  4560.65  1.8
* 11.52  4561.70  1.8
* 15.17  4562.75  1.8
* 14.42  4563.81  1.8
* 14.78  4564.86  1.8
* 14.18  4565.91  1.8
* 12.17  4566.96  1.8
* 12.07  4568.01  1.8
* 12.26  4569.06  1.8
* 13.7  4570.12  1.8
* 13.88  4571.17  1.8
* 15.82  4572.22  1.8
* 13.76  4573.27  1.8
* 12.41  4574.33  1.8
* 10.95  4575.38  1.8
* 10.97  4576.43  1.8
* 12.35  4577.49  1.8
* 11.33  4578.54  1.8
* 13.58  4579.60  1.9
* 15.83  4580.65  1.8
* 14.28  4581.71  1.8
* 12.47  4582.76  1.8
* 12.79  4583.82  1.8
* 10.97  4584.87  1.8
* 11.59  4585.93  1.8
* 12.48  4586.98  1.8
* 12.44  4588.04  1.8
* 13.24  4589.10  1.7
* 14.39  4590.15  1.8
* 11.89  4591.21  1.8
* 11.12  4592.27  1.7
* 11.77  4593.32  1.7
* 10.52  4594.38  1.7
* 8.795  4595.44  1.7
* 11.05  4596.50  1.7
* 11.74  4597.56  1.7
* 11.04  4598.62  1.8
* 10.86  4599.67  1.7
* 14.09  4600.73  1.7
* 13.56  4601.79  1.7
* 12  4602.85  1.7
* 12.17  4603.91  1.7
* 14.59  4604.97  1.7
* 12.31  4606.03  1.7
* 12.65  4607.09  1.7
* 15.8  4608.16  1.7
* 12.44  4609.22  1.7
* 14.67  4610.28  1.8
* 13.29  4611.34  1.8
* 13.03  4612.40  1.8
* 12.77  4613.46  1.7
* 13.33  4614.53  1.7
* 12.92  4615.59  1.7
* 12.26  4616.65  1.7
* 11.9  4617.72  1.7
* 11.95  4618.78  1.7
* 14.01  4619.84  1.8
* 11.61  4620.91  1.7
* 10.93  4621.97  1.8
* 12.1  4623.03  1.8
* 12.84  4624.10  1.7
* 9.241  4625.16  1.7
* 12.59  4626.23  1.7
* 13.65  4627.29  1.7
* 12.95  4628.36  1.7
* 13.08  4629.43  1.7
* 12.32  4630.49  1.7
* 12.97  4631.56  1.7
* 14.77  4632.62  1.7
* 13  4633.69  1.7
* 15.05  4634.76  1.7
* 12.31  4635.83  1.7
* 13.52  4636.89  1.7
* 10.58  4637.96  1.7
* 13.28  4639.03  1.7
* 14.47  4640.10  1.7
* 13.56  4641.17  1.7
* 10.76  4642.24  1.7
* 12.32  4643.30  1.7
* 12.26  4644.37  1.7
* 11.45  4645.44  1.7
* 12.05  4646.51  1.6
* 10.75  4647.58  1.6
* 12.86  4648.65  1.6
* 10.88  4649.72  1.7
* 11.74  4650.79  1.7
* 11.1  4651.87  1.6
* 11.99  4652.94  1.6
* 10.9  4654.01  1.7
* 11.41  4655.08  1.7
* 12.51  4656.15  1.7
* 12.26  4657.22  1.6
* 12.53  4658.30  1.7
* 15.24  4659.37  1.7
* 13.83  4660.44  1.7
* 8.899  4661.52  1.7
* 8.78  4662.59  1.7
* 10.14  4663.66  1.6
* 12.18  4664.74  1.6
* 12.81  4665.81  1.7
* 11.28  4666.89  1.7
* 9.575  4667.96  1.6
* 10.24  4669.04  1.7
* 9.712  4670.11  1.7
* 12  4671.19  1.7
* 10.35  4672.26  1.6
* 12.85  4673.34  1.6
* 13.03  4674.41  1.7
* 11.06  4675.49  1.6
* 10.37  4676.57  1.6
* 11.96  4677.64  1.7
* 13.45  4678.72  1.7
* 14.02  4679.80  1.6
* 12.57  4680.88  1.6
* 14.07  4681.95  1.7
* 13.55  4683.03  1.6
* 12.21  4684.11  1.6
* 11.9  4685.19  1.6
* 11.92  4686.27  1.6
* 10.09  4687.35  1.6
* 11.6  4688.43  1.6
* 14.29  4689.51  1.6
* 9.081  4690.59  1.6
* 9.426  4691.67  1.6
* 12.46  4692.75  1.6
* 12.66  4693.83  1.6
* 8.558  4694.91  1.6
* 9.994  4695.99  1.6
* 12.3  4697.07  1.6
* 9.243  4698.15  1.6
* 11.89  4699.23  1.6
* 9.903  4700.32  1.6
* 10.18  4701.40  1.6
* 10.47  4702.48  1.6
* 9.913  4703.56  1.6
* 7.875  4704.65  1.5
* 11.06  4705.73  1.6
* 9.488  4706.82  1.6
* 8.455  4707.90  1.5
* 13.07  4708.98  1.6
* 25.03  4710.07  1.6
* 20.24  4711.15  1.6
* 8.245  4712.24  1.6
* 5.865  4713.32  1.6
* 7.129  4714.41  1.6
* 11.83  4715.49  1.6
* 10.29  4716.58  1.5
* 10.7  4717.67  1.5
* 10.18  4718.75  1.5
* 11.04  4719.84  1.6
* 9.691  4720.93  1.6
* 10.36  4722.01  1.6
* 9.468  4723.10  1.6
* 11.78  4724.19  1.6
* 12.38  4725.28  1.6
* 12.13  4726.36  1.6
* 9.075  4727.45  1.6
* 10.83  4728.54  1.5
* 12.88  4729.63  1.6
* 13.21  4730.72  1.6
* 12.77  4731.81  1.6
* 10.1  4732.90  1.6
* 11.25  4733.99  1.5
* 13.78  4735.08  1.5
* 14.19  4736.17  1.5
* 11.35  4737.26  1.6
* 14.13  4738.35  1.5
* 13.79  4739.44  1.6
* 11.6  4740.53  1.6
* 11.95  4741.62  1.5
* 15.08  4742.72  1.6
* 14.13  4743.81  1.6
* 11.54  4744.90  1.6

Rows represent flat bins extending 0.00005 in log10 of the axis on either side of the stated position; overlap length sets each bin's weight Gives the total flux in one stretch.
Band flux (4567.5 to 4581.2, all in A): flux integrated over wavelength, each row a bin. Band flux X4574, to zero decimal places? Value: 178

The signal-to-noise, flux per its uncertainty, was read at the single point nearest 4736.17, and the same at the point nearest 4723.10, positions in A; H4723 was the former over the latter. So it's 1.60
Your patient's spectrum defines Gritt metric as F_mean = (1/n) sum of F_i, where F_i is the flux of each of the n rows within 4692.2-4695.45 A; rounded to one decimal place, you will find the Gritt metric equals 11.2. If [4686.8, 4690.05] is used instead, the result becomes 12.0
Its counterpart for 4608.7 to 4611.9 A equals 13.5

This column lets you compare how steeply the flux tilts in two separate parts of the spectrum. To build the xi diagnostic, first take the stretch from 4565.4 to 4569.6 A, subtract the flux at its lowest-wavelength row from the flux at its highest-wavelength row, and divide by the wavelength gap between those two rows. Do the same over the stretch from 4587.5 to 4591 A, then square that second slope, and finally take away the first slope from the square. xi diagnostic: 1.5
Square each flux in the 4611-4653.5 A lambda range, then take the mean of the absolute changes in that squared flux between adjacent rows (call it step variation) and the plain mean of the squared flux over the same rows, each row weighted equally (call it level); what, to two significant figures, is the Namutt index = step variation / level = 0.21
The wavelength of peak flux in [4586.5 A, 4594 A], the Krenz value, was 4590.15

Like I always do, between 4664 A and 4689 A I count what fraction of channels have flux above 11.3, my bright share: 0.65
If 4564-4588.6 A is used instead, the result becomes 0.87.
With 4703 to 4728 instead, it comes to 0.30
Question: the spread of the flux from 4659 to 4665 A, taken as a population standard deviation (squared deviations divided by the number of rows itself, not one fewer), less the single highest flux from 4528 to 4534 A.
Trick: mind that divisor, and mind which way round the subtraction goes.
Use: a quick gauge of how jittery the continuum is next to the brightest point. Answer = -12.9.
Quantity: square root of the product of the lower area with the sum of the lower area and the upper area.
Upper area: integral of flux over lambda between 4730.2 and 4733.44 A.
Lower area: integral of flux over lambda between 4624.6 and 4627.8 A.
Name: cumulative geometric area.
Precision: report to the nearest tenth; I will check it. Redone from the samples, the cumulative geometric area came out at 54.0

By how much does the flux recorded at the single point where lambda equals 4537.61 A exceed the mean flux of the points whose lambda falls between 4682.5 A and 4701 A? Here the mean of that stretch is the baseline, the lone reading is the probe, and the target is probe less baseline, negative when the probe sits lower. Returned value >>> 0.9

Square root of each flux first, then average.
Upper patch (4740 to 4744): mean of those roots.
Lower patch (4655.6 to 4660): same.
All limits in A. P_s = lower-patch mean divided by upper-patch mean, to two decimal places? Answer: 1.00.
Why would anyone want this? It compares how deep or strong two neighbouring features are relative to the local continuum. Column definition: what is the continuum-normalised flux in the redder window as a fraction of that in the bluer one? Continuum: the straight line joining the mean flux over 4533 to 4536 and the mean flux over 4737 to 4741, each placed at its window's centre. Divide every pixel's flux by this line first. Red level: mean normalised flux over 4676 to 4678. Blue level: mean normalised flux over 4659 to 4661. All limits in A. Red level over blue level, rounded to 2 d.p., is 0.77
